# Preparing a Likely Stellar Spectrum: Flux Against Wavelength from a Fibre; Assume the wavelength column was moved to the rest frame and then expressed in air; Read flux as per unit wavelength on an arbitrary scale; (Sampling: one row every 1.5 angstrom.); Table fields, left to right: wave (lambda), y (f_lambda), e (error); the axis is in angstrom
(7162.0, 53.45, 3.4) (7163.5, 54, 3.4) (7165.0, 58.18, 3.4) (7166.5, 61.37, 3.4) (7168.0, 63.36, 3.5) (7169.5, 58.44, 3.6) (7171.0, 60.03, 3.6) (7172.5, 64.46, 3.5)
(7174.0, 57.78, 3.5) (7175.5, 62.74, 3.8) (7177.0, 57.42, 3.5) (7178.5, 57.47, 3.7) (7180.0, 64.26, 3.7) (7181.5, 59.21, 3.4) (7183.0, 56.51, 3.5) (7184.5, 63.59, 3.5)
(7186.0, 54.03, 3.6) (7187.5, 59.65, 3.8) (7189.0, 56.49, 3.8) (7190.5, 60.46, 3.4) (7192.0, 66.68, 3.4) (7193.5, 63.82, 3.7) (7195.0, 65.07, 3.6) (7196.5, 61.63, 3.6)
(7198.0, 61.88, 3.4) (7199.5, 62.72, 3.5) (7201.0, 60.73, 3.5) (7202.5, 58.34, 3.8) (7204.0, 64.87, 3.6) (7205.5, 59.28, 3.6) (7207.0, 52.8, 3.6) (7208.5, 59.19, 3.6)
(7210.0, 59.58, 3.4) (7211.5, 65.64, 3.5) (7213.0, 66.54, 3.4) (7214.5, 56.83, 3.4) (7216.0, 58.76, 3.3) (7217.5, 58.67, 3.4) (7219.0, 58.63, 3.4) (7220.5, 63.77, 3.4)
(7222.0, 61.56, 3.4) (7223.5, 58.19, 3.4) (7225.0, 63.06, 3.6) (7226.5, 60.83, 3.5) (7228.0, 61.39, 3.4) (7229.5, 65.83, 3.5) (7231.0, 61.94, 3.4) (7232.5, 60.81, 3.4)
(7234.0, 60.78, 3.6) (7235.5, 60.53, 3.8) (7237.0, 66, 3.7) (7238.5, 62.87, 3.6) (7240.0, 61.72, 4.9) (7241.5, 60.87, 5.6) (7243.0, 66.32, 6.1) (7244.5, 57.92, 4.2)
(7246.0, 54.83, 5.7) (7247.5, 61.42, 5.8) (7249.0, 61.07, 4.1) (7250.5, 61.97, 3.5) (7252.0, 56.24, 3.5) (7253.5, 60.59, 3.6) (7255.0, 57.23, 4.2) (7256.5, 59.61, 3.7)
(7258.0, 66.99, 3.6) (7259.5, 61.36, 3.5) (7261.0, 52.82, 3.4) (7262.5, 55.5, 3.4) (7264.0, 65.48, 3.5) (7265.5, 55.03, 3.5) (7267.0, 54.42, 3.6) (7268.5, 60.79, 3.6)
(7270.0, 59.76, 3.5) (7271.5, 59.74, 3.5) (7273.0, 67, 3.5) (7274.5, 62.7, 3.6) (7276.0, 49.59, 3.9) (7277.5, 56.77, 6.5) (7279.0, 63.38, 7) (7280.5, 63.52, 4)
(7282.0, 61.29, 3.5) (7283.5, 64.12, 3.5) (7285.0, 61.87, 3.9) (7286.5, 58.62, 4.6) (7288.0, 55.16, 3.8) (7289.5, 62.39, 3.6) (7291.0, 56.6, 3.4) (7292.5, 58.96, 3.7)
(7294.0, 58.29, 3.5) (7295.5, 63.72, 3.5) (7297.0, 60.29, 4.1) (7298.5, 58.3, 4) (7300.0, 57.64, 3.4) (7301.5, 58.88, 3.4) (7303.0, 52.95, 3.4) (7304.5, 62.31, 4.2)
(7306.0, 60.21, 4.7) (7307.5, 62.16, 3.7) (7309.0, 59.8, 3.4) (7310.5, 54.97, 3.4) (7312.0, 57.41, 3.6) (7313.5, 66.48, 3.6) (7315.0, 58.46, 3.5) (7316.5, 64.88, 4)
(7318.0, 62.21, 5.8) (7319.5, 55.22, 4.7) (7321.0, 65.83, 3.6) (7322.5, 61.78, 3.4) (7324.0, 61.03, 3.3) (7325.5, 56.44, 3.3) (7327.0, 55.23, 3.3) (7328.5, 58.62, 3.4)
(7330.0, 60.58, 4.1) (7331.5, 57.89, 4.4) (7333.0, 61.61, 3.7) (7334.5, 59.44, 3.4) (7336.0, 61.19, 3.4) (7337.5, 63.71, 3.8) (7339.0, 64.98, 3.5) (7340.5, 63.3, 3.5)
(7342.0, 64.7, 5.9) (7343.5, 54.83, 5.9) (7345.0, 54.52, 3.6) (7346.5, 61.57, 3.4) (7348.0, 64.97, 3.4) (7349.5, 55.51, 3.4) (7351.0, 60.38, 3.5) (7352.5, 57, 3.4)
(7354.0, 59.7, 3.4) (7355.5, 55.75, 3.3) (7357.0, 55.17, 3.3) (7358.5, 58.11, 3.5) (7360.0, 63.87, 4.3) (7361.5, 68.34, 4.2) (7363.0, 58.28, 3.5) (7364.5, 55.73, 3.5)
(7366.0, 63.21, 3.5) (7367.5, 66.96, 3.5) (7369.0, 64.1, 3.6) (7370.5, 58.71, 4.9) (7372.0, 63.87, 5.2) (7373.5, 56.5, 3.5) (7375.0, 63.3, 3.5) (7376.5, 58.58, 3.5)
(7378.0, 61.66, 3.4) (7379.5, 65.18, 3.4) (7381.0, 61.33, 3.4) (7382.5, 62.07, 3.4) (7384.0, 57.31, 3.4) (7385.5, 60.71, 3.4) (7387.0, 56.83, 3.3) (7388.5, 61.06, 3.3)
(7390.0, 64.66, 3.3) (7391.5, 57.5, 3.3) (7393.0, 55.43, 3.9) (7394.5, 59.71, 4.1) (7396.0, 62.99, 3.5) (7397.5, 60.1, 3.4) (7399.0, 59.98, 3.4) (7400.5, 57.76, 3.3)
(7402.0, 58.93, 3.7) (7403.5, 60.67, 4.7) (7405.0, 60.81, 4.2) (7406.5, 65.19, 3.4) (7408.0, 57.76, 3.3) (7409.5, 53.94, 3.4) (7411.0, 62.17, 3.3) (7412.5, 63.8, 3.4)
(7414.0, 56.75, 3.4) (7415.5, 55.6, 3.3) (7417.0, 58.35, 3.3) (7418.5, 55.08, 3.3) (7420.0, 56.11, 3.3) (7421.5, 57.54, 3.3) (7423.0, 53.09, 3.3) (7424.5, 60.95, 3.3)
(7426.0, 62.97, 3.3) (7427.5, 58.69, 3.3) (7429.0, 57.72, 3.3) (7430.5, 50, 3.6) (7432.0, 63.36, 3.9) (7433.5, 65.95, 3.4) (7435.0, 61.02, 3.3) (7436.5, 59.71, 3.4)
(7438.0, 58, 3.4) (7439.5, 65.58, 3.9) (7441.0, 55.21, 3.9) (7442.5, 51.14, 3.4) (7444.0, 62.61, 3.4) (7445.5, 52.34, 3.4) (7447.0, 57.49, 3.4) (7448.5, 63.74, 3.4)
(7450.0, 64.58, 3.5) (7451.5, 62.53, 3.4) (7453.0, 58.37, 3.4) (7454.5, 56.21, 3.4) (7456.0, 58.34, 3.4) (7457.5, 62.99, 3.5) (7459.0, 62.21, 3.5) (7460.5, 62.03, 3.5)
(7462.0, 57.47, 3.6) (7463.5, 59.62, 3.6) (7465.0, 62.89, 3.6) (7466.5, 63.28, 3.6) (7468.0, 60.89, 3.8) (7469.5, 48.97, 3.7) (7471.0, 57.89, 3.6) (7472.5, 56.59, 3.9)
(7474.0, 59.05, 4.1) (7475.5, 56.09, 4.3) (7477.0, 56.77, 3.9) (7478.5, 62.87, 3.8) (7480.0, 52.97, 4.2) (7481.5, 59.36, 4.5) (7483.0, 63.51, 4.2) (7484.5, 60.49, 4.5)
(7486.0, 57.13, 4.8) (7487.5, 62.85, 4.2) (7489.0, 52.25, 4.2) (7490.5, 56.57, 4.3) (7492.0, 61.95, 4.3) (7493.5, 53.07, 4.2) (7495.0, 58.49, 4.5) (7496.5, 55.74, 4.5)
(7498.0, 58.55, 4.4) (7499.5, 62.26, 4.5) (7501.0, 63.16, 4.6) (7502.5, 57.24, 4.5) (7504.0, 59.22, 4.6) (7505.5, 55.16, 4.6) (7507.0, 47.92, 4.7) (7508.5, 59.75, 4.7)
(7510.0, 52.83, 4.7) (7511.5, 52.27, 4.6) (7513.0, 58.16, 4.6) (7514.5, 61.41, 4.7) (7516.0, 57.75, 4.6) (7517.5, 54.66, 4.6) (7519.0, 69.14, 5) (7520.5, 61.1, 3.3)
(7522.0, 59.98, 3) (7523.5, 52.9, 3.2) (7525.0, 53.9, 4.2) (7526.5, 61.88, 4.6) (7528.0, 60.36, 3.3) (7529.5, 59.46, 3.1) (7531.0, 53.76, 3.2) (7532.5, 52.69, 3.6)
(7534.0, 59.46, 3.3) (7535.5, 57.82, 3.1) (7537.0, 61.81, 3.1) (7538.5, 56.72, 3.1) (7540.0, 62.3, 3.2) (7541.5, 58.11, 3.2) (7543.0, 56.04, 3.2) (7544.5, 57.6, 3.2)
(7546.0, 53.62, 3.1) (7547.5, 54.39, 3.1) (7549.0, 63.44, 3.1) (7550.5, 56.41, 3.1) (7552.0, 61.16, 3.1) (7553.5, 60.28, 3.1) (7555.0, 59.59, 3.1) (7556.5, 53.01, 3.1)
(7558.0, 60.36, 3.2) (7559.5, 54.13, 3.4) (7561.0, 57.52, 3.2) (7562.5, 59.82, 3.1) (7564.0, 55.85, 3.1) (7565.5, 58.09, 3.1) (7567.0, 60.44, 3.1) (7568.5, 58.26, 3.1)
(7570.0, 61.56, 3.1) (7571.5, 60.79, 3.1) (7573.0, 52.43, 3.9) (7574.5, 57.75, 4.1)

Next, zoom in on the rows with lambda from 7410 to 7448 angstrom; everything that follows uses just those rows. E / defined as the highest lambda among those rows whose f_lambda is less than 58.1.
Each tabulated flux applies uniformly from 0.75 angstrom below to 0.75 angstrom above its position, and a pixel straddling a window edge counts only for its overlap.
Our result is 7447.0 angstrom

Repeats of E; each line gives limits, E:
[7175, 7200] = 7189.0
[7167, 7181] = 7178.5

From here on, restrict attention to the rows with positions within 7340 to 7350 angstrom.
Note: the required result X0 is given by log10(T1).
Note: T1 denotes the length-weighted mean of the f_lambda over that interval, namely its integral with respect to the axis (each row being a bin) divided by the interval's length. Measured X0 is 1.78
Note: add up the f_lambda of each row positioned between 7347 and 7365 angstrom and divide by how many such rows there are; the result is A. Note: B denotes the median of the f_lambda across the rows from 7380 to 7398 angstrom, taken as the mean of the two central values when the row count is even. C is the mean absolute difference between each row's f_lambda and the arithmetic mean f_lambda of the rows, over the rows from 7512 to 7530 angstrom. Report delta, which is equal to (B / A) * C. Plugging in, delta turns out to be 3.2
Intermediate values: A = 59.4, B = 60.4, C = 3.1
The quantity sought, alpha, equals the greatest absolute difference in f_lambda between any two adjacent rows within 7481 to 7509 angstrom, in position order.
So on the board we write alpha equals 11.8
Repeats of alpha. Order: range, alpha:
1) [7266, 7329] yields 13.1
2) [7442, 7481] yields 11.9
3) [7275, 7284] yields 7.2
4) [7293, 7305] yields 9.4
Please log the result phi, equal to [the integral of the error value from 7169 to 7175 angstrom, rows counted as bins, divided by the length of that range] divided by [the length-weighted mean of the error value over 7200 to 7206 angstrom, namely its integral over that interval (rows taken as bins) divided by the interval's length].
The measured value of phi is 0.98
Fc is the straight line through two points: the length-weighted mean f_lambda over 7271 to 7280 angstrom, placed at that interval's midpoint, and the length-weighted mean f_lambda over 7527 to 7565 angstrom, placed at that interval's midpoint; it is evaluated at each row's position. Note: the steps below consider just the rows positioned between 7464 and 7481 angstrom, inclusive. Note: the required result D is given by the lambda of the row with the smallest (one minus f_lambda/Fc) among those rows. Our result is 7466.5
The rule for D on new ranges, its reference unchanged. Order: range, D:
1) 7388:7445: 7433.5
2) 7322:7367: 7361.5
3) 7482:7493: 7483.0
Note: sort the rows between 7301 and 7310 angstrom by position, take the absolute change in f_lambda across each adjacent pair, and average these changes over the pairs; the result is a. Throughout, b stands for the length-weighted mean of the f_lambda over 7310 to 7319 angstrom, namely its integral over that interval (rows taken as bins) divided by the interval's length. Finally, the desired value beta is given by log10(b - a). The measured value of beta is 1.75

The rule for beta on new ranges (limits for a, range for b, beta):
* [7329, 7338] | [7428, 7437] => 1.76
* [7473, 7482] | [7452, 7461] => 1.74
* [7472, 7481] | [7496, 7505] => 1.74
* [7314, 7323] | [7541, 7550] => 1.71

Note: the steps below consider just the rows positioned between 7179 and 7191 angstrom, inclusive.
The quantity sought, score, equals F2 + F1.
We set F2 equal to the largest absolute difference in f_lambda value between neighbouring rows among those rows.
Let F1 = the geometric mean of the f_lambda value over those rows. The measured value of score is 68.7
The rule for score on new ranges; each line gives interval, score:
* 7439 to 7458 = 70.6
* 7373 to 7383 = 68.0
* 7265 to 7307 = 72.4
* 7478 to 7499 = 68.8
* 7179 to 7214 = 70.4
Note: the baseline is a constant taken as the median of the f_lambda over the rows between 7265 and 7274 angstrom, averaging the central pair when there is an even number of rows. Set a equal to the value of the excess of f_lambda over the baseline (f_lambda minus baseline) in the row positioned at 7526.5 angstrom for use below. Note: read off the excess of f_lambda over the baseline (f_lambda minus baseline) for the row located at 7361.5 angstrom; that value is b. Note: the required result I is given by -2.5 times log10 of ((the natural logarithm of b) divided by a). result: 0.0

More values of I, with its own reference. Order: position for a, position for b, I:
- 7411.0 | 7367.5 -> 0.2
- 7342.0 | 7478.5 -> 1.6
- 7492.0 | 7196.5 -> 1.4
